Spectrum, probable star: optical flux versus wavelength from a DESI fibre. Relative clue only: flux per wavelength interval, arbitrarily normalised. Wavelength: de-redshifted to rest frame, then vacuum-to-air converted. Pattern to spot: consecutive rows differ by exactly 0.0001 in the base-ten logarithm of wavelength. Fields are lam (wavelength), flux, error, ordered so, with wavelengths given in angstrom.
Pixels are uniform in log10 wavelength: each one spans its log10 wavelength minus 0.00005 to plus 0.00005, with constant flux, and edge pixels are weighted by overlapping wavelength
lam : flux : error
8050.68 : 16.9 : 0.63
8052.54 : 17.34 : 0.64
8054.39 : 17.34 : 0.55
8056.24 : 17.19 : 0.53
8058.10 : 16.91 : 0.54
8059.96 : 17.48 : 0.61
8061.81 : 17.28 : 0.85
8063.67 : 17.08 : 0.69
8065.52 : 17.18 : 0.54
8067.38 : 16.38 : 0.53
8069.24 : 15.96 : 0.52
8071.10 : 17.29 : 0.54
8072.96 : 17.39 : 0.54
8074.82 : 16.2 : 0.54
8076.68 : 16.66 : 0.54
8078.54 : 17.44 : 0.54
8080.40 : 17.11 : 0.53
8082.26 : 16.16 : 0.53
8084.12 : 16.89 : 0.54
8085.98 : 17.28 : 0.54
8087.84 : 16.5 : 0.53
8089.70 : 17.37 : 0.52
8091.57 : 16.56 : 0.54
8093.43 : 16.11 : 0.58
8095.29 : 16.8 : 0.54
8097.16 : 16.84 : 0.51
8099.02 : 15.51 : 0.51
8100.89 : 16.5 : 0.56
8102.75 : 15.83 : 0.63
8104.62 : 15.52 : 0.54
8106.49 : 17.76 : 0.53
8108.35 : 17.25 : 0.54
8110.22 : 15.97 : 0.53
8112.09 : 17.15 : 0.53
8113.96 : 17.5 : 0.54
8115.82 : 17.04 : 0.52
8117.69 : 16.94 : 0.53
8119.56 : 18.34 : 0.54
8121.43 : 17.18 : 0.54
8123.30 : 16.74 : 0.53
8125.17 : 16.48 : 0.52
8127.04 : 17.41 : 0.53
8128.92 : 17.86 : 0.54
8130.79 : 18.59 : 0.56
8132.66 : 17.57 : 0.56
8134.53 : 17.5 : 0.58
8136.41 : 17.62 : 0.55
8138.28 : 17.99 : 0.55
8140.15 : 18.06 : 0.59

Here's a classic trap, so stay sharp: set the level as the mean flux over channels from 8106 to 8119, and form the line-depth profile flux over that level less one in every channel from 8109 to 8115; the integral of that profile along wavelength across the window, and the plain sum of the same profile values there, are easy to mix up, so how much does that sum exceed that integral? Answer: 0.03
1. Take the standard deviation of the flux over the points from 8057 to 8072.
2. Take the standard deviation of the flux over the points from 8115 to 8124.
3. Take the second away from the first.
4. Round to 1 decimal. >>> -0.1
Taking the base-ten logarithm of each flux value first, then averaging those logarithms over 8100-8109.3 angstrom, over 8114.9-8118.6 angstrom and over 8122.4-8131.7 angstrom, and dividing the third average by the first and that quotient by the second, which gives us 0.827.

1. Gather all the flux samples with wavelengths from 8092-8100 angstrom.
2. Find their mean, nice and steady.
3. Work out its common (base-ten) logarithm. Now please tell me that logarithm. 1.21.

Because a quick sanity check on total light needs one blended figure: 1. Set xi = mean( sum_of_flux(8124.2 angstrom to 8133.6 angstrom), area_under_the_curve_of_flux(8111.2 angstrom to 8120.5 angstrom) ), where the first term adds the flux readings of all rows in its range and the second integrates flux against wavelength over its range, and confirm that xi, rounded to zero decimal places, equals 125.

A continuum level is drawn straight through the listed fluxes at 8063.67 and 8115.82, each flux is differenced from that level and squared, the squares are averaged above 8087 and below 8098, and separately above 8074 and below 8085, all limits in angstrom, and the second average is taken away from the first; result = 0.0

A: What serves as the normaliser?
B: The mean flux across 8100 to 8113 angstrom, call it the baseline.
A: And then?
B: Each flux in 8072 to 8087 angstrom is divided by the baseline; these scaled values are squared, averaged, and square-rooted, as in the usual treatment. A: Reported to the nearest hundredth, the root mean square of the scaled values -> 1.02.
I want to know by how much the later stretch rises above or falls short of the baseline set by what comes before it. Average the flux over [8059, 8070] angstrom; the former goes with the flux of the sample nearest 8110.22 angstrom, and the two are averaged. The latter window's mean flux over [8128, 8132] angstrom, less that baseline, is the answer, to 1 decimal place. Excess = 1.8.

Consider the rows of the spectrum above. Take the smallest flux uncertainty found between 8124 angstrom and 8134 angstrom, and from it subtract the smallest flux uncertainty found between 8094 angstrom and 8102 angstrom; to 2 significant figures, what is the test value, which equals 0.010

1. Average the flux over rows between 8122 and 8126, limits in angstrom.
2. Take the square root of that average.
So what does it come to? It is 4.08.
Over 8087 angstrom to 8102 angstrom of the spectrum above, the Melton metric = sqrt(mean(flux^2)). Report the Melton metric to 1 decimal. 16.5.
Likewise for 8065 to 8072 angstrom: 16.7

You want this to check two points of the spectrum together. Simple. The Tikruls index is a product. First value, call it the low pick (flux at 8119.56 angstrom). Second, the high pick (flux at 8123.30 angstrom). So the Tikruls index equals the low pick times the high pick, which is 307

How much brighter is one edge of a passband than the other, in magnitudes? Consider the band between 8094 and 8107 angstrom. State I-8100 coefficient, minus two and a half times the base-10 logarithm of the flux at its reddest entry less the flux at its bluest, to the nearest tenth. 0.0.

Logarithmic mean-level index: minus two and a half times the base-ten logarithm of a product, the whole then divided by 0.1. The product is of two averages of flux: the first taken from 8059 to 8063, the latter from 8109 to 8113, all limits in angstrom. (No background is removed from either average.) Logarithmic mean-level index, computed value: -61.5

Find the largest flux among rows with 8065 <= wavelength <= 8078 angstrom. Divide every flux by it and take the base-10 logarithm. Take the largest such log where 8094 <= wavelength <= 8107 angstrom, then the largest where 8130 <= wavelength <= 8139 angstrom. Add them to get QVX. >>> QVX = 0.038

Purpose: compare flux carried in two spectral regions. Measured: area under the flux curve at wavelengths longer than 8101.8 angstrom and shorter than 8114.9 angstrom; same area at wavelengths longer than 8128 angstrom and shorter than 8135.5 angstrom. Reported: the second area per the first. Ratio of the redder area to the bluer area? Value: 0.61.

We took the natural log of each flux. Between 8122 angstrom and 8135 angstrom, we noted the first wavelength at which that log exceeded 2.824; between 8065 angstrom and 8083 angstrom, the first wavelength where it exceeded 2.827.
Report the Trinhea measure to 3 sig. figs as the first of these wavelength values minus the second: 61.5 angstrom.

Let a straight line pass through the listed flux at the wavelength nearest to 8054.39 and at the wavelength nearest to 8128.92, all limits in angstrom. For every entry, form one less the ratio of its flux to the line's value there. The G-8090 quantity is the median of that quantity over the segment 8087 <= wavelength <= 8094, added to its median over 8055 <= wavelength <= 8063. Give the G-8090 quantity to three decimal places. 0.068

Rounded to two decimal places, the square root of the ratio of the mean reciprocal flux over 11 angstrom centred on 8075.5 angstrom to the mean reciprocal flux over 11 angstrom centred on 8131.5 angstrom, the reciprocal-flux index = 1.02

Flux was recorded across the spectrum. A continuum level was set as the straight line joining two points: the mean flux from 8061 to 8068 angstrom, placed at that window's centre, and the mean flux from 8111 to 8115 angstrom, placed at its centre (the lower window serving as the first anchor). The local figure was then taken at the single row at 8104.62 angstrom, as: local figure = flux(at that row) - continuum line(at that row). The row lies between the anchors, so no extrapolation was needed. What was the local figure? -1.7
